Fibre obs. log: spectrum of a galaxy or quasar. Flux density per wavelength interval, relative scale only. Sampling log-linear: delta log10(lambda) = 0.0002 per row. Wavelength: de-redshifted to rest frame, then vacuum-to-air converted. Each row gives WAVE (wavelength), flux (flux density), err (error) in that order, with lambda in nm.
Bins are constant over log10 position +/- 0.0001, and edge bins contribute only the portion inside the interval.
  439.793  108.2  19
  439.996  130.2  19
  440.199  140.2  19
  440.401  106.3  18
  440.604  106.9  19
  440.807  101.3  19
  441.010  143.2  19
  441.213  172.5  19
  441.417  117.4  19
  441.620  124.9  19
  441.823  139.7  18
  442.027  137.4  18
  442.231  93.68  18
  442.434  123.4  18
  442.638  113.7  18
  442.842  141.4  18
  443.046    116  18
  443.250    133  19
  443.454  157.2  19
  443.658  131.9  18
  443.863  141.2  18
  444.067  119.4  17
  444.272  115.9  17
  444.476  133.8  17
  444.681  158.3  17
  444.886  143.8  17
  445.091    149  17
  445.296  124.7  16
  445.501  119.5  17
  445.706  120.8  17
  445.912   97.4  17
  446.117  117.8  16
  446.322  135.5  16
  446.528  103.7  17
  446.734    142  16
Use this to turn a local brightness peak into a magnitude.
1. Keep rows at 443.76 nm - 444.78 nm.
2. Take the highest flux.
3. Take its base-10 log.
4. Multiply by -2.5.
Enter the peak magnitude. -5.50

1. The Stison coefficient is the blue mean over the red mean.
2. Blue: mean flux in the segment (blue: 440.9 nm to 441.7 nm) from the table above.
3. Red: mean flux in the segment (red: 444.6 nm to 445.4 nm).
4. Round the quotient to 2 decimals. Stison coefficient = 0.97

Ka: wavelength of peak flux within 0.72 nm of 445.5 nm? 445.091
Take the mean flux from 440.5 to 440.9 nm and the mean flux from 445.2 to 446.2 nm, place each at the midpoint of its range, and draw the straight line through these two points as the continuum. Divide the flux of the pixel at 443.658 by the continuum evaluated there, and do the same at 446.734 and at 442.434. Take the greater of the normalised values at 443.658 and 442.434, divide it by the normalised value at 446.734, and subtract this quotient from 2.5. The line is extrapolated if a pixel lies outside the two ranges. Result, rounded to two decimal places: 1.51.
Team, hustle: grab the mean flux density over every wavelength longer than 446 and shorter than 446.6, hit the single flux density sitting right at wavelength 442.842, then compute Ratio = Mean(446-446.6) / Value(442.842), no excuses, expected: 0.84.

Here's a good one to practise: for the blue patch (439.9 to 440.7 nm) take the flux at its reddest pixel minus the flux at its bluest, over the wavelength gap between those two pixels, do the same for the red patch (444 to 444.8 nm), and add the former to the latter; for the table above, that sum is 25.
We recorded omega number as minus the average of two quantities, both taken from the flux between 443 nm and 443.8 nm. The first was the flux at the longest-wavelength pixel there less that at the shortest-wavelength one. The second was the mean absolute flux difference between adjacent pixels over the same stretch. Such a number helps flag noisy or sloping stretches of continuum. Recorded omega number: -19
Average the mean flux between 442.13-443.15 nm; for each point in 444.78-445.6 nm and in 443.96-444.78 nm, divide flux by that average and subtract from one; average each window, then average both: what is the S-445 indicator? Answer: -0.13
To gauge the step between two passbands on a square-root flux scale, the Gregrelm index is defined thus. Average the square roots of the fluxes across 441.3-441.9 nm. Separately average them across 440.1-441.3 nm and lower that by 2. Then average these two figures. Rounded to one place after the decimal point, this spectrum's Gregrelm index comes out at 10.3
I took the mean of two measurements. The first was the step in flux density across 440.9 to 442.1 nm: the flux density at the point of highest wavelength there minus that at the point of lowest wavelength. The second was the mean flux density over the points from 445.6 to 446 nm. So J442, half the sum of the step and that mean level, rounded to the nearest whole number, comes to 52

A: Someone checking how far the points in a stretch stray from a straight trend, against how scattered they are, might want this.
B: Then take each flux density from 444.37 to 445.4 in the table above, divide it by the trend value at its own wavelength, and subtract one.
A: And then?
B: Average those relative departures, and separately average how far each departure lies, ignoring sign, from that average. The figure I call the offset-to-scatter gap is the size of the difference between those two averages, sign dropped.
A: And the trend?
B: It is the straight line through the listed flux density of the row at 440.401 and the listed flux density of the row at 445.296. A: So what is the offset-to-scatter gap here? 0.07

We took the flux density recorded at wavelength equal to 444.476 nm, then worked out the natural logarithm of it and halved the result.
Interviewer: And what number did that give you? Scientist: 2.45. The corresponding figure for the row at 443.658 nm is 2.44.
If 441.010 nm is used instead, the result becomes 2.48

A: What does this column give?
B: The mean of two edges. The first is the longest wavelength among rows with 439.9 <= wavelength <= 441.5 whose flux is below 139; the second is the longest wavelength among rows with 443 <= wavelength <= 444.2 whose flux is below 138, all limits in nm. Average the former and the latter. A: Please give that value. 442.74 nm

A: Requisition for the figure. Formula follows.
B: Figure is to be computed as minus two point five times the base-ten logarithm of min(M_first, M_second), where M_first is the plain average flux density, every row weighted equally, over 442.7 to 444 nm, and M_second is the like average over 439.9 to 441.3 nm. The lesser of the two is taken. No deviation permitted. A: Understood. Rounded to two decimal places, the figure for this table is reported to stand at -5.27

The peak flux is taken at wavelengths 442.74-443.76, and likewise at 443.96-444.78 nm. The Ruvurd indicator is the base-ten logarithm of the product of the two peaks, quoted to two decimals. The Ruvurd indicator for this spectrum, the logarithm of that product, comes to 4.40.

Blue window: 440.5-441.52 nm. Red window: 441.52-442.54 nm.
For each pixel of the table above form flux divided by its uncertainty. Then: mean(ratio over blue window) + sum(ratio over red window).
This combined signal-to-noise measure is 41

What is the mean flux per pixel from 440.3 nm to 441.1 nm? 114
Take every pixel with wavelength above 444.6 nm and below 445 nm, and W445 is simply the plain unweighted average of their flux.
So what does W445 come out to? 151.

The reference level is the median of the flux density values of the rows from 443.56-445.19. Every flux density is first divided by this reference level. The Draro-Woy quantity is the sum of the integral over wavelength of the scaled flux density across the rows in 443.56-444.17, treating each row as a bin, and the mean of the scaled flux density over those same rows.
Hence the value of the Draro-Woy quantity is 1.5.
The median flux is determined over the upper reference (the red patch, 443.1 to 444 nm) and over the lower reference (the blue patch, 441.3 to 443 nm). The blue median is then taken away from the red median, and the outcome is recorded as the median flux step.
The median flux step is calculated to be 13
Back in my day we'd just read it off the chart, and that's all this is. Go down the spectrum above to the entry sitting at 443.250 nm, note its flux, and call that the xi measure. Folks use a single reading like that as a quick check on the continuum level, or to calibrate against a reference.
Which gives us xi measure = 133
